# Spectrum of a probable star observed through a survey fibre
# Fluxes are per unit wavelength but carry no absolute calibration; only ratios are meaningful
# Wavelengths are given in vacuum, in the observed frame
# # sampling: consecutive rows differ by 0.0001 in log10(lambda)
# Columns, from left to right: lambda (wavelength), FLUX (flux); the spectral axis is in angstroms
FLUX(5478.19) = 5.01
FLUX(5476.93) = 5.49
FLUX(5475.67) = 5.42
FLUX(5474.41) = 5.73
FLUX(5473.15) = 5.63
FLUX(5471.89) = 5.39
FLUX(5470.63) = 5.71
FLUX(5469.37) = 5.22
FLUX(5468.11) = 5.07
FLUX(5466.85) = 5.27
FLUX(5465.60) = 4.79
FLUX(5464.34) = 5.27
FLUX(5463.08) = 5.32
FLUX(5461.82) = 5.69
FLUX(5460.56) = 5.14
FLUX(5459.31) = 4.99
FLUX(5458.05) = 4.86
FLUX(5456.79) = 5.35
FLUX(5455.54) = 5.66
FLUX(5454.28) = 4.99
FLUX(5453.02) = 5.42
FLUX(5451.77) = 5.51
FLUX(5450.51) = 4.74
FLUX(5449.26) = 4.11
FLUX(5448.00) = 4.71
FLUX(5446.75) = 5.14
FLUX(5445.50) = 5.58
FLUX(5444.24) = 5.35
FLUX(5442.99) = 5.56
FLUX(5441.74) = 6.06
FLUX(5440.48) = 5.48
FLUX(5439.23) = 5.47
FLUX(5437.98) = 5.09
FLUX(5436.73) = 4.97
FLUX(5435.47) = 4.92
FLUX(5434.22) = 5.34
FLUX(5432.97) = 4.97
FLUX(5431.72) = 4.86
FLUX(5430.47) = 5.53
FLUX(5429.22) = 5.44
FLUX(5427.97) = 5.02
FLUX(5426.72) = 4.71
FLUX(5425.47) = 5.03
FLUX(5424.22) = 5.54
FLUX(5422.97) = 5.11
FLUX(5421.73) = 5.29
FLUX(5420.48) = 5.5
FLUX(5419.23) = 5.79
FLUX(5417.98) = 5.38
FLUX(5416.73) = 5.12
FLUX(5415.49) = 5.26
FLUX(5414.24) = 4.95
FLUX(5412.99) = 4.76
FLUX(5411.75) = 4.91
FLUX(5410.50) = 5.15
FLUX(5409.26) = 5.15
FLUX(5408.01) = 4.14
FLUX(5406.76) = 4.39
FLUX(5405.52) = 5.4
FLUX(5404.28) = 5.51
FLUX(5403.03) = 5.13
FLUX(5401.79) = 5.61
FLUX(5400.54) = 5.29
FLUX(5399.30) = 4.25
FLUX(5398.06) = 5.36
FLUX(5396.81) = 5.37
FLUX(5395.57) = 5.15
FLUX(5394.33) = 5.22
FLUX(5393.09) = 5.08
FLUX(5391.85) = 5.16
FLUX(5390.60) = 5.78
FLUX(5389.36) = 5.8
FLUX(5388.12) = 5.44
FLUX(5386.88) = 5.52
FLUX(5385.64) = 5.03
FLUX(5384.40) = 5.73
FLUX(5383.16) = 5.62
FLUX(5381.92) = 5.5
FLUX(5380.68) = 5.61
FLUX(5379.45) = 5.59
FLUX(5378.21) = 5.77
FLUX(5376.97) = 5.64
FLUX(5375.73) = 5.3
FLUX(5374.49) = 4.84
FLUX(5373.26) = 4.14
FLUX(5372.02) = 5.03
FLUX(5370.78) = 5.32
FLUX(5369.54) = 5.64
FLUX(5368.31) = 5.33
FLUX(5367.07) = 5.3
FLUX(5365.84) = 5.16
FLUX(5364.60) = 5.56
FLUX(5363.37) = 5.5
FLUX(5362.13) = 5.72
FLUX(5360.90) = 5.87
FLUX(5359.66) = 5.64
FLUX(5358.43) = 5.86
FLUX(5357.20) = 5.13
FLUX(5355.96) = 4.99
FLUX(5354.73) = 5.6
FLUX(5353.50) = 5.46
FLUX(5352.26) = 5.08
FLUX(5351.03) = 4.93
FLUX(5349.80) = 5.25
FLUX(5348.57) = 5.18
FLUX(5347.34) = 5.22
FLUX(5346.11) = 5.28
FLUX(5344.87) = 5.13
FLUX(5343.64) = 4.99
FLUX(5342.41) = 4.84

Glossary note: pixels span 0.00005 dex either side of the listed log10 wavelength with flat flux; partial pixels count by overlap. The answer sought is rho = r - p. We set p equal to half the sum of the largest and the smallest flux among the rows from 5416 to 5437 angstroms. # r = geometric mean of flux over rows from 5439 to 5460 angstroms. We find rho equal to -0.04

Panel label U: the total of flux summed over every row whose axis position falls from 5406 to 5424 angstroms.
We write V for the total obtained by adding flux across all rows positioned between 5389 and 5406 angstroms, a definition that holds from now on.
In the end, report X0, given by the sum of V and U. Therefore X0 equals 145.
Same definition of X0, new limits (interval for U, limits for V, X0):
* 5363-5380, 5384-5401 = 148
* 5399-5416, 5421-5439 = 142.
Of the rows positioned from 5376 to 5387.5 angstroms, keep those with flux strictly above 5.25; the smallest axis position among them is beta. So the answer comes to 5376.97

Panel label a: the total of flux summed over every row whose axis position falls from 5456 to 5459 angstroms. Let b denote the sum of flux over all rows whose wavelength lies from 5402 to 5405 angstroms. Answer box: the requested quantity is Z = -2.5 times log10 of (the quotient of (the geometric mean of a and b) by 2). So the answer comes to -1.79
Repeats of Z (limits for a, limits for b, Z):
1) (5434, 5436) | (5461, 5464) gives -1.81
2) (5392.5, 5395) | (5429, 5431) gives -1.81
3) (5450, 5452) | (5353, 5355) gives -1.82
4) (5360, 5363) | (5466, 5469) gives -1.85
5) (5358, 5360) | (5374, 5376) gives -1.83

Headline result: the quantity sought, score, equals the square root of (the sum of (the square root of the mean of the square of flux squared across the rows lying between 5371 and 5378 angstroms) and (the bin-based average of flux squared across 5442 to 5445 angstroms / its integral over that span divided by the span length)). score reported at 7.50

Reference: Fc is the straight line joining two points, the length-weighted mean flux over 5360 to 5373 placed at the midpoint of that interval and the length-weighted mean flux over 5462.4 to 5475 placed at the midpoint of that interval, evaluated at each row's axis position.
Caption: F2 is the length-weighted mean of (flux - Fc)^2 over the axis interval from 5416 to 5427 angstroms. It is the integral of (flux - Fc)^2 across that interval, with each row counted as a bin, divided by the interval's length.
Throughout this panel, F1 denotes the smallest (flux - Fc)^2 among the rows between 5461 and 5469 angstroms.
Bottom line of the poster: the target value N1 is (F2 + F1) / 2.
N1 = 0.05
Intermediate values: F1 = 0.0006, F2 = 0.09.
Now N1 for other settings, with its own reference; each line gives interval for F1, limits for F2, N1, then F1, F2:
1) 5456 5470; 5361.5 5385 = 0.07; 0.0000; 0.15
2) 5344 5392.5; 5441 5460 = 0.12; 0.0019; 0.24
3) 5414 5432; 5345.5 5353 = 0.04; 0.0000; 0.08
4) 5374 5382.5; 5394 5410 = 0.16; 0.0104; 0.32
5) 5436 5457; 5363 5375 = 0.11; 0.0000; 0.23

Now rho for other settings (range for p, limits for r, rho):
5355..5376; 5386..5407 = 0.24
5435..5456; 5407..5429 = 0.01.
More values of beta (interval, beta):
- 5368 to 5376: 5368.31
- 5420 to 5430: 5420.48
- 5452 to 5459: 5453.02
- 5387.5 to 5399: 5388.12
